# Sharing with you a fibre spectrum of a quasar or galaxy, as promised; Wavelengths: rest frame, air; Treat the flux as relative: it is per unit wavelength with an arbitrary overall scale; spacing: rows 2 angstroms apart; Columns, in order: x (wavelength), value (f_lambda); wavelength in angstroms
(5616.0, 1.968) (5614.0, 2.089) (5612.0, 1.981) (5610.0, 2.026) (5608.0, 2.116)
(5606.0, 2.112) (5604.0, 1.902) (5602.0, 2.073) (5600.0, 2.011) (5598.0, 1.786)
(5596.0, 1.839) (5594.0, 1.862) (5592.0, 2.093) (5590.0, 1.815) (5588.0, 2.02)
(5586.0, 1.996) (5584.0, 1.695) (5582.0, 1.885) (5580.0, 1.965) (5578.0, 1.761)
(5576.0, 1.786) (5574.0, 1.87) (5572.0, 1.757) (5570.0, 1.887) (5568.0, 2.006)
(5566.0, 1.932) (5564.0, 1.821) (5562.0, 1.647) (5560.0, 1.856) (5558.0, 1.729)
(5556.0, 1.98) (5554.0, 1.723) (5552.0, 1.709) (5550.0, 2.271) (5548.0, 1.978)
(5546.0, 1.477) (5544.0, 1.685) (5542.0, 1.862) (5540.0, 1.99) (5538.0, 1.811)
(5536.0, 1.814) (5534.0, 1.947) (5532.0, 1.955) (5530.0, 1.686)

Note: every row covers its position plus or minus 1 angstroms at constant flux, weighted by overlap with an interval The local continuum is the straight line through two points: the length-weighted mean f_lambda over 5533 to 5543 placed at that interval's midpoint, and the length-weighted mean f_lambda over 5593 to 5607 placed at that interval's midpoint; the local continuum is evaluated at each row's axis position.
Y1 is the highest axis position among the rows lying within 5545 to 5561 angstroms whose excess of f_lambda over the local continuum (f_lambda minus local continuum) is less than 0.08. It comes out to 5560.0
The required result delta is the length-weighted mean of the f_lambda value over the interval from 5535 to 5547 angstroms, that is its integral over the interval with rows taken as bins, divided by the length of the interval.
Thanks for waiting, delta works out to 1.77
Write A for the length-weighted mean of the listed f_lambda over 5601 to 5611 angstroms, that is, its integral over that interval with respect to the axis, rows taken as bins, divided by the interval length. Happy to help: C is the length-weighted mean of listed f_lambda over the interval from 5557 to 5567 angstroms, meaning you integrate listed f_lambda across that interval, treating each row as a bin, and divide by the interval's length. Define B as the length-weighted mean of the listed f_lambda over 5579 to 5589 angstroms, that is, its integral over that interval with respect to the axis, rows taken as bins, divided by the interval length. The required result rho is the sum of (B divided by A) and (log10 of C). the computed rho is 1.19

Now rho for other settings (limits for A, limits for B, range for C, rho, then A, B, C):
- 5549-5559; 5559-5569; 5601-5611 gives 1.29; 1.88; 1.85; 2.05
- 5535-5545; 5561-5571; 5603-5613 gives 1.32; 1.83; 1.86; 2.03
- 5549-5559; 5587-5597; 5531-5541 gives 1.30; 1.88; 1.93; 1.90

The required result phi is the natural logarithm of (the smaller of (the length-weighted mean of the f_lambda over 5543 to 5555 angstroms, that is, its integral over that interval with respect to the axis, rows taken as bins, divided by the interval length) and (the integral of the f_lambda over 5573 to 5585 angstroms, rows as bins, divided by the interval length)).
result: 0.59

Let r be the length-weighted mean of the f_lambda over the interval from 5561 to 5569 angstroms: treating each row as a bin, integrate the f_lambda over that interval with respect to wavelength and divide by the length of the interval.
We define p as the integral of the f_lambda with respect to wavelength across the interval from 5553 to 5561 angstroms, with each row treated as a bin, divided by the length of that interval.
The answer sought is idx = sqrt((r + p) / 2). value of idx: 1.36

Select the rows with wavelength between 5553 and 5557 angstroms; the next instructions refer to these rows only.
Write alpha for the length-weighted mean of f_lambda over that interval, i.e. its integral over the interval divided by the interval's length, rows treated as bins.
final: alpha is 1.85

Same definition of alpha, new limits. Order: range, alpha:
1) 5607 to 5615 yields 2.05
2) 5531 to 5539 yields 1.88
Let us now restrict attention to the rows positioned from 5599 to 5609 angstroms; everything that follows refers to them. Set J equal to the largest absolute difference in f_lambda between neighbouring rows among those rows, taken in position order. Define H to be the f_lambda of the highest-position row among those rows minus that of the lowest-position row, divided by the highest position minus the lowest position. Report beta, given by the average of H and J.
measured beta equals 0.11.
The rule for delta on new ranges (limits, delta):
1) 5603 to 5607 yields 2.01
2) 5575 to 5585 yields 1.82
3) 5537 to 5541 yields 1.90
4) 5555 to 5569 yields 1.85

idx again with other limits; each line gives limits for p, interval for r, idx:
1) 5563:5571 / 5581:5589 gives 1.38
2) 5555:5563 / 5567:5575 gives 1.36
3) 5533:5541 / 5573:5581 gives 1.37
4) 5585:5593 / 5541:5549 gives 1.37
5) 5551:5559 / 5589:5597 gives 1.36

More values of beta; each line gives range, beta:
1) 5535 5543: 0.09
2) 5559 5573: 0.10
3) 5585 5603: 0.14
